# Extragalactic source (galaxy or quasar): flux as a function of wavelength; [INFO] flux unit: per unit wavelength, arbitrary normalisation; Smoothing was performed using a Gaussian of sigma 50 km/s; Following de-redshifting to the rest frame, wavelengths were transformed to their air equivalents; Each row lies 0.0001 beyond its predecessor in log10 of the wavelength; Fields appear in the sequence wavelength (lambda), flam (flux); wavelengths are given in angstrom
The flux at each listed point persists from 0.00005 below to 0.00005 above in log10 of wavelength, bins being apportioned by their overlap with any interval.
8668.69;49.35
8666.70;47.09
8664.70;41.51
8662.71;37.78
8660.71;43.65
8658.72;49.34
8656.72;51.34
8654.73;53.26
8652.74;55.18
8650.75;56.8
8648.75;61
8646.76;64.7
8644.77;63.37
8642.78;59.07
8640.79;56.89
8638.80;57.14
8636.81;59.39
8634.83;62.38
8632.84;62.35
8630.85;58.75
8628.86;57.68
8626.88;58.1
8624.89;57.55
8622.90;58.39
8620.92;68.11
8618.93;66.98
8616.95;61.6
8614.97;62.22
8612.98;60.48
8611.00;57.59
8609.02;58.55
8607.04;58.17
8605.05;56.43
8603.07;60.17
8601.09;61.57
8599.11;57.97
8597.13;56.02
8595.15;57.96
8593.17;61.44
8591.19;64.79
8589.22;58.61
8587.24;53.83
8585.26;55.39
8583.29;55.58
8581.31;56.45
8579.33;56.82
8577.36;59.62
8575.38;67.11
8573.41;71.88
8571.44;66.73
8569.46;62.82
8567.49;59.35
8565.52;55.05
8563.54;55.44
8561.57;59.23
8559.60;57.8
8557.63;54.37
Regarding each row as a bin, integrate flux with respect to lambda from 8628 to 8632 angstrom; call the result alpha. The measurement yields 233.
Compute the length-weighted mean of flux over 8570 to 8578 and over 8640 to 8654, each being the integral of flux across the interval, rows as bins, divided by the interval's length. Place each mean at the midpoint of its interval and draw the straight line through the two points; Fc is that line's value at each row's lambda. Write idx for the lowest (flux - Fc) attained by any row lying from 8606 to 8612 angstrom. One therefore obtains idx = -5.3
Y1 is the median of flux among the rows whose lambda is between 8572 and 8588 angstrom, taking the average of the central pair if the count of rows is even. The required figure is 56.6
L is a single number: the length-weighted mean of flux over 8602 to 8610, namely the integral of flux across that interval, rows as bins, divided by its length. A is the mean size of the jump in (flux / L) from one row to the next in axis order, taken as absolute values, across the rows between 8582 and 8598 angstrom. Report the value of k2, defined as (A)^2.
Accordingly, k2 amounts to 0.0028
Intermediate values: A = 0.053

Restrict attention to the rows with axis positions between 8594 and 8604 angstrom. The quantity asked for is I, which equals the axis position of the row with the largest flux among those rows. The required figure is 8601.09 angstrom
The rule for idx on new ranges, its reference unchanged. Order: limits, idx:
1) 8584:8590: -11.3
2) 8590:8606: -8.2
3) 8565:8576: -12.2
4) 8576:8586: -9.9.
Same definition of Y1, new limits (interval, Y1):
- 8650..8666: 50.3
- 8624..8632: 57.9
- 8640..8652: 60.0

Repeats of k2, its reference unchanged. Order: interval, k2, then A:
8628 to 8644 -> 0.0009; 0.030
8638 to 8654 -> 0.0019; 0.043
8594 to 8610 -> 0.0013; 0.036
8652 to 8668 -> 0.0043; 0.065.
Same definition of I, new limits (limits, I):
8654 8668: 8654.73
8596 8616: 8614.97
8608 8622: 8620.92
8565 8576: 8573.41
